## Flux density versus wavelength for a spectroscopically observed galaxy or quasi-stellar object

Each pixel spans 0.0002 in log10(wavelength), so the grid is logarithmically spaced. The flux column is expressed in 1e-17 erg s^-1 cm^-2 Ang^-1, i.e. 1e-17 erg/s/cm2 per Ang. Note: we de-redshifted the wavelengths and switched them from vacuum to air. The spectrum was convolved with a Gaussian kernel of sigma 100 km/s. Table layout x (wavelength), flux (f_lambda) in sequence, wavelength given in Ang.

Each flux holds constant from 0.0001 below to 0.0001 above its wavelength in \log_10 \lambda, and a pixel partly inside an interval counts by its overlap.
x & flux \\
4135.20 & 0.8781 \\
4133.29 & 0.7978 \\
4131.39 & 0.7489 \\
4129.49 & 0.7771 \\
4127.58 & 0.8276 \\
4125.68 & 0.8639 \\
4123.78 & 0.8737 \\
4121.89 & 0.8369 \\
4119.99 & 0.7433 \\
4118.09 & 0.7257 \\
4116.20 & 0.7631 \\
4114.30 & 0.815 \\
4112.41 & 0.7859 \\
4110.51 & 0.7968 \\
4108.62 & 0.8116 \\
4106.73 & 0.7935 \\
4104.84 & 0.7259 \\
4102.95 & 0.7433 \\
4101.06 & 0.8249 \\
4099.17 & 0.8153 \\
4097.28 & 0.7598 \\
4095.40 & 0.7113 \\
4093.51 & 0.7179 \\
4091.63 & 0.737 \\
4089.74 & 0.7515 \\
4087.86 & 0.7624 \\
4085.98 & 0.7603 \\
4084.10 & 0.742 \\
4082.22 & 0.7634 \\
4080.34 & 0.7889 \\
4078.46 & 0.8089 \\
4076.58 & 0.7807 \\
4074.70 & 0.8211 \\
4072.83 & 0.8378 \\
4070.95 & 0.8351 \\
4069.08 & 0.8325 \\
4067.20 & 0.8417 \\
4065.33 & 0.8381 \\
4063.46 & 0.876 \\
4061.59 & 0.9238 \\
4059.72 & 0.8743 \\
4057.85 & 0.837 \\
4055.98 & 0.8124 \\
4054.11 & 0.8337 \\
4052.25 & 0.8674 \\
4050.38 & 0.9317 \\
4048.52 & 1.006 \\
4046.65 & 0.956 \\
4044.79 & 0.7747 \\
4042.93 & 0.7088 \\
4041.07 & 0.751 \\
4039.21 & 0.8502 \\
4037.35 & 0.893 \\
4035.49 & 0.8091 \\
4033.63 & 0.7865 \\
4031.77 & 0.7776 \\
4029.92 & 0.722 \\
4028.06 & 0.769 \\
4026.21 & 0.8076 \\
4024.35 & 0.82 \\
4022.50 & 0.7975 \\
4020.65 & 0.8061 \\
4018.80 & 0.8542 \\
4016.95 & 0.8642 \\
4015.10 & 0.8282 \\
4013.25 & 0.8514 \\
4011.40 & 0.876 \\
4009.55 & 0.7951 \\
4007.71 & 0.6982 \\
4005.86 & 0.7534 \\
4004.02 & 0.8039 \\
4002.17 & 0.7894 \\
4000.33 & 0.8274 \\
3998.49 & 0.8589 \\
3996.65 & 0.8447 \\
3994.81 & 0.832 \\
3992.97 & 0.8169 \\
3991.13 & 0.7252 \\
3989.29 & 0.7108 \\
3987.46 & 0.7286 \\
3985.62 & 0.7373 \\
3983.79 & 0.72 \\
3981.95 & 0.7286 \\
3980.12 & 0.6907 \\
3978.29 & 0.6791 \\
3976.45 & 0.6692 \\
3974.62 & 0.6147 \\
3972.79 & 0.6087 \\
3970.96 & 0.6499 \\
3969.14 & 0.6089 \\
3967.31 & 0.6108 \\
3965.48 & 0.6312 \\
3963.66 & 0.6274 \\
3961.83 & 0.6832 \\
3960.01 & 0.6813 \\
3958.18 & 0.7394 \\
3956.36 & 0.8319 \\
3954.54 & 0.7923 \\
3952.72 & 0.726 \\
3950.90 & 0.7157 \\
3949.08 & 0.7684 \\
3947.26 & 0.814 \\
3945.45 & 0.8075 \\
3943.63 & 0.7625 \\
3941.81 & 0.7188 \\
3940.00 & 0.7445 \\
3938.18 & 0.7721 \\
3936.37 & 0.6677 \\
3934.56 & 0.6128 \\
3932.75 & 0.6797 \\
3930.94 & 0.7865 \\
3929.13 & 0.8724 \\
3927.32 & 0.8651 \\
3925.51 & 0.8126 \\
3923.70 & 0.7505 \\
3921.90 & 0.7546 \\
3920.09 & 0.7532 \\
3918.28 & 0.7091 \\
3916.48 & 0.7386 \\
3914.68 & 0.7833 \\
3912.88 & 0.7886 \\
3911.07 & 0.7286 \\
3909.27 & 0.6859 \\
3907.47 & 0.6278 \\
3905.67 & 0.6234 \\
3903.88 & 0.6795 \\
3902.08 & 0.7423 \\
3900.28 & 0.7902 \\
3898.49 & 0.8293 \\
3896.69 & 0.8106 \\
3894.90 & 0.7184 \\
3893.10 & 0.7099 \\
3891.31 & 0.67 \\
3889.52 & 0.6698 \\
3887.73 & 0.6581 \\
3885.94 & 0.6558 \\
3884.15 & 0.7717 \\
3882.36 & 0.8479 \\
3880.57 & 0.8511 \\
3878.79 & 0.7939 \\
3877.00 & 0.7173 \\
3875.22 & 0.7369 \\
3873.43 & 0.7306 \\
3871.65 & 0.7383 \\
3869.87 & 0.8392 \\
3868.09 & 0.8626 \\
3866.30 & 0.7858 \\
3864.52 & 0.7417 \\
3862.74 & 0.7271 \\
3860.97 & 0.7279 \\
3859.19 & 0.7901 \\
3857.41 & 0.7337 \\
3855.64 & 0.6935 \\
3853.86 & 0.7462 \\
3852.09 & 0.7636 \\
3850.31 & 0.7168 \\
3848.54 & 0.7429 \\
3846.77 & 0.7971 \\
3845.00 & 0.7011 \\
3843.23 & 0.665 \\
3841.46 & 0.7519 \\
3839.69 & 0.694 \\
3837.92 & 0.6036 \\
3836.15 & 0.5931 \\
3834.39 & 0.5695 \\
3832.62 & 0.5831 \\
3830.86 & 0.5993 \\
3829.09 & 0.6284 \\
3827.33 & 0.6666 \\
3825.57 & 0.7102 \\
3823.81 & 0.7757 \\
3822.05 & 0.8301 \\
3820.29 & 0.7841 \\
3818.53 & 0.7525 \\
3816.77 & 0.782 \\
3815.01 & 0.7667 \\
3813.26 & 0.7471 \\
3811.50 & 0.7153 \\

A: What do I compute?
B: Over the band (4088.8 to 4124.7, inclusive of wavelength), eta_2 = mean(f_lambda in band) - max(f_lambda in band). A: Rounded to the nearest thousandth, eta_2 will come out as -0.098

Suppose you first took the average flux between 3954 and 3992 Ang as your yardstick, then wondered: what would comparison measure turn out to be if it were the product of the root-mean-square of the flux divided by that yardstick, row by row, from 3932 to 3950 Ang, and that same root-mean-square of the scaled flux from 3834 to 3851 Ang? 1.07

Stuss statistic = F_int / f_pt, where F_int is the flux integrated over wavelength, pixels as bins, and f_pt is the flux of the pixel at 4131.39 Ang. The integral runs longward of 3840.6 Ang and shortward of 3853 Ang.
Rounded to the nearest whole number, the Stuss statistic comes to 12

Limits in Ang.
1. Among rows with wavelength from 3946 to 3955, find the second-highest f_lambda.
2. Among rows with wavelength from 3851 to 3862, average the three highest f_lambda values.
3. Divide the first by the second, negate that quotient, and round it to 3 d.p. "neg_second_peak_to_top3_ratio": -1.033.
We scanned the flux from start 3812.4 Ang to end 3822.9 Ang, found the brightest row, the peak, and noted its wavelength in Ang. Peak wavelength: 3822.05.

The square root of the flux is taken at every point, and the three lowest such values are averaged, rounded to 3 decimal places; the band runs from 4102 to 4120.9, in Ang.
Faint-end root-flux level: 0.855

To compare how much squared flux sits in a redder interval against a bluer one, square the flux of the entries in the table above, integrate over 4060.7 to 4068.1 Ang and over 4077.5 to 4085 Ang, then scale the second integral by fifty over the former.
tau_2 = 40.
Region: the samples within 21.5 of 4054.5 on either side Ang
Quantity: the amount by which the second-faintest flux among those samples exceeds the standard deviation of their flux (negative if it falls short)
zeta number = 0.69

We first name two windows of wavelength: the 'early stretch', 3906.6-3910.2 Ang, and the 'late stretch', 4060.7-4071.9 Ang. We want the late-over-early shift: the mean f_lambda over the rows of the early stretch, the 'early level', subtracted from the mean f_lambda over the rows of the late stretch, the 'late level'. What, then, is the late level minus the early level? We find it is 0.20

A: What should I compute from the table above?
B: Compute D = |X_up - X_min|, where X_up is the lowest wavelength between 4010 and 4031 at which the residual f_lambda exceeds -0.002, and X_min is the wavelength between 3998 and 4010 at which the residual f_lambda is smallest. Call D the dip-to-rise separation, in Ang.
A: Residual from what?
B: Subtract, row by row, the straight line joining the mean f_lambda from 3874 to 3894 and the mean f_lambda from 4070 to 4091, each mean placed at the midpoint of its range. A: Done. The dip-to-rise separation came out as 3.7 Ang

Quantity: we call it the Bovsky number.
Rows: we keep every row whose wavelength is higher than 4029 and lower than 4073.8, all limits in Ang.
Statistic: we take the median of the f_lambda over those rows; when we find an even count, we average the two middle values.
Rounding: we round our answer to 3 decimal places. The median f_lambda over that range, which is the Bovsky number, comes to 0.837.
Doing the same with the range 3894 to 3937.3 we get 0.746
